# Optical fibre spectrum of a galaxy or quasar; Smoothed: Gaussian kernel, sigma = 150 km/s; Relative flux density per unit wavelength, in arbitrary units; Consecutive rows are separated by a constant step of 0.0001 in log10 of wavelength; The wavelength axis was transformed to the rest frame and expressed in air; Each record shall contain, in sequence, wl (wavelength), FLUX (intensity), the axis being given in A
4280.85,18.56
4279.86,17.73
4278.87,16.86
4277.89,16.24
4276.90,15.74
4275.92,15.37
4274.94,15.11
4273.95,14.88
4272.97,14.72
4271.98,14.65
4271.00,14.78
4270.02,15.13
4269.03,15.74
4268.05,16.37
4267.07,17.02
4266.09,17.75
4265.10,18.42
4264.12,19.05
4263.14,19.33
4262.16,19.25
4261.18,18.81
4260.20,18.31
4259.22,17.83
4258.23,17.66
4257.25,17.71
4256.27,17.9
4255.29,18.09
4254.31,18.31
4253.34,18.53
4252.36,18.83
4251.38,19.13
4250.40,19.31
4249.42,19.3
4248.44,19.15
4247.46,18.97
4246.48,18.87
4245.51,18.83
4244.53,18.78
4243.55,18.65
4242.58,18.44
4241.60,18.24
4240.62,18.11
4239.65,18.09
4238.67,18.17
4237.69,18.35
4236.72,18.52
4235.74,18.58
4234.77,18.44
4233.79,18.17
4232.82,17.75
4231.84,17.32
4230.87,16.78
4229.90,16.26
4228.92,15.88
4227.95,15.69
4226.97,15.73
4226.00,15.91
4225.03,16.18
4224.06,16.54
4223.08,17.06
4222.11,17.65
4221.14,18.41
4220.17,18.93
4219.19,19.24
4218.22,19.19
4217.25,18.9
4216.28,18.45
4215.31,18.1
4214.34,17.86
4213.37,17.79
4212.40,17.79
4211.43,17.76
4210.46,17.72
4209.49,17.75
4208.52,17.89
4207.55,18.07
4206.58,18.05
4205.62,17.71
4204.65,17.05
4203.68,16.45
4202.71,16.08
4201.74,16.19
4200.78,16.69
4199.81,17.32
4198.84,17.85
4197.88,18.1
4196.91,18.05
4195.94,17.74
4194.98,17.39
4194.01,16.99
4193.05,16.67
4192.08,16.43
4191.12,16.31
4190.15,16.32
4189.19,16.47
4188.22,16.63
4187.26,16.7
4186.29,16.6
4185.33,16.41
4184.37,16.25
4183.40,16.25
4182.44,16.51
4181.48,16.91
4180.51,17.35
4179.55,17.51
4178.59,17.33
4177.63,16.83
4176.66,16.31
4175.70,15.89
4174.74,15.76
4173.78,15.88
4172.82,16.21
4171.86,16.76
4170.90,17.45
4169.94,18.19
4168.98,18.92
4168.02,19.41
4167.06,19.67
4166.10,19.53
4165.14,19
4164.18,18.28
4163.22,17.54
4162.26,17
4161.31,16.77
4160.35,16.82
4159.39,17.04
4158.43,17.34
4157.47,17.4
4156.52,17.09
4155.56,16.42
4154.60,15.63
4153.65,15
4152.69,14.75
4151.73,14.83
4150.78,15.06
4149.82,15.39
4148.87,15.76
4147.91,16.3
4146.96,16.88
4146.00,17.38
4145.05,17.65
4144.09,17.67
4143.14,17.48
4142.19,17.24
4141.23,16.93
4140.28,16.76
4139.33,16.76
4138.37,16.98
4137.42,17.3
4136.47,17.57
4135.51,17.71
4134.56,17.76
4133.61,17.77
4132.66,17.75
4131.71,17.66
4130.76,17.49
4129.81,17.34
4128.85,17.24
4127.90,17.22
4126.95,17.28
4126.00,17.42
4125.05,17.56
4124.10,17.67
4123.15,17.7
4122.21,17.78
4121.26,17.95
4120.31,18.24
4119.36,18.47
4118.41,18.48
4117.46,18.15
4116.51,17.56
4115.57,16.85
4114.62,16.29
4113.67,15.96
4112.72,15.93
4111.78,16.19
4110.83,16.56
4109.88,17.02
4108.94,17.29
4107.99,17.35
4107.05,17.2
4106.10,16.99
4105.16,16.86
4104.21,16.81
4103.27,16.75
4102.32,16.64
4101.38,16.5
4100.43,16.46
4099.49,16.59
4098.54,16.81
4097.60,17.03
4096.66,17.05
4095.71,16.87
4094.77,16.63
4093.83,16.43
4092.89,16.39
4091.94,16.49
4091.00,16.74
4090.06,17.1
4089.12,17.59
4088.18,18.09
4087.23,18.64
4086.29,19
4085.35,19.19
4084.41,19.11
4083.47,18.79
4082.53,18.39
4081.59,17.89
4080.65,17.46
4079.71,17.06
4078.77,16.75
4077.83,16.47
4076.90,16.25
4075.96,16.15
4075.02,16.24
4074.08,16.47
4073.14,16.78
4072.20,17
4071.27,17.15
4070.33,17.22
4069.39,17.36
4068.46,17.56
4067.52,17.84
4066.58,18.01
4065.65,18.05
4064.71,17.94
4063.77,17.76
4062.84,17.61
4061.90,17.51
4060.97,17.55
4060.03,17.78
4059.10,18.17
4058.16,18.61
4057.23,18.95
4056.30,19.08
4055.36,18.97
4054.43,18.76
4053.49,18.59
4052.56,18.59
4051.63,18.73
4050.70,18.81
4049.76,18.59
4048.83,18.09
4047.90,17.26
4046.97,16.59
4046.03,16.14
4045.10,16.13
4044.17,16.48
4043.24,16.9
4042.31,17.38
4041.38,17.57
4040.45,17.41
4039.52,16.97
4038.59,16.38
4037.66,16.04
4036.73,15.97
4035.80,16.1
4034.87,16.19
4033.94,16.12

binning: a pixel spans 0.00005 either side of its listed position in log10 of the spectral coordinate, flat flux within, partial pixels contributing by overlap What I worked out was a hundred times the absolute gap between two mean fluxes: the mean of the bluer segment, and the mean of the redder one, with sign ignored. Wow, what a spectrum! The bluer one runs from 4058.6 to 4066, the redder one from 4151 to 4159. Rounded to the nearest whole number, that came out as 174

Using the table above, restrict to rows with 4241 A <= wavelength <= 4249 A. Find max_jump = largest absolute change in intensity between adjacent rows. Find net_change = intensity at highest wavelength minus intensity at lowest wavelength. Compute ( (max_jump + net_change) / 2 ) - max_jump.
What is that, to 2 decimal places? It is 0.35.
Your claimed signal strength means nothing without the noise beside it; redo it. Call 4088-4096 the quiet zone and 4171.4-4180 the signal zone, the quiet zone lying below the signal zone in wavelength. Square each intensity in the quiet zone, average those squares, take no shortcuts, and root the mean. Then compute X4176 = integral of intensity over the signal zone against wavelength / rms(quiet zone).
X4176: 8.4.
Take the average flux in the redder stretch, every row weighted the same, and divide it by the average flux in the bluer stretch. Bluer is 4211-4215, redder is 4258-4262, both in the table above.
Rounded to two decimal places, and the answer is 1.02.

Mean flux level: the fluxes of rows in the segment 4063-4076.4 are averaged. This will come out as 17.3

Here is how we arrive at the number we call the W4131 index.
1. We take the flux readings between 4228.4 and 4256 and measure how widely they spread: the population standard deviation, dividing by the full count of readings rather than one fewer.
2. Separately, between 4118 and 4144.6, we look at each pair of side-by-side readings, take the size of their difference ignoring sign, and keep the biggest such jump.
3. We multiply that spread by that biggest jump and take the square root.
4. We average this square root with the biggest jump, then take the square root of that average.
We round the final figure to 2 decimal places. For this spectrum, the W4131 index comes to 0.65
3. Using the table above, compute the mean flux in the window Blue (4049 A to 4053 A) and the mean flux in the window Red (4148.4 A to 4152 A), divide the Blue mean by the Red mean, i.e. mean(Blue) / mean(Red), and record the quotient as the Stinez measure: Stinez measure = 1.22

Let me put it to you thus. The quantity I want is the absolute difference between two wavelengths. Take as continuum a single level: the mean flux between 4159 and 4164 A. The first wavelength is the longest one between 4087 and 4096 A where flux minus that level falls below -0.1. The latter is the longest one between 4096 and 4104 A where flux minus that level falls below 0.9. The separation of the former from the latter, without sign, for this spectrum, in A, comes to 7.6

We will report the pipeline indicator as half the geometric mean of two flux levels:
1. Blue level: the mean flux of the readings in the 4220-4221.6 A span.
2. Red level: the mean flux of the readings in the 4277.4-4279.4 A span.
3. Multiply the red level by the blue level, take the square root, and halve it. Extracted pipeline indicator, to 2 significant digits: 8.8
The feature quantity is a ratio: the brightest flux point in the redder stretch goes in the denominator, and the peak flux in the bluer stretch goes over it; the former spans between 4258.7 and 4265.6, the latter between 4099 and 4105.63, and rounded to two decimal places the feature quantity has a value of 0.87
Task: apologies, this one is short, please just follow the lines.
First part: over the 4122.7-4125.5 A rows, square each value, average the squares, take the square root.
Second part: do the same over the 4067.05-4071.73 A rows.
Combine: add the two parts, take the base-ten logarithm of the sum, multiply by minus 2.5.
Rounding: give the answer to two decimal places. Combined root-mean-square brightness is -3.86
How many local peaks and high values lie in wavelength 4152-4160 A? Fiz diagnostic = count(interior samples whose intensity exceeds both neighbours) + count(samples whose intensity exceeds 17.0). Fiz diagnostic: 5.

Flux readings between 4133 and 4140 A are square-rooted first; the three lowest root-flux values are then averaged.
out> 4.12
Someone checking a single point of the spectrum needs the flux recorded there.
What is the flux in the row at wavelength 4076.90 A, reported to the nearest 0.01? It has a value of 16.25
